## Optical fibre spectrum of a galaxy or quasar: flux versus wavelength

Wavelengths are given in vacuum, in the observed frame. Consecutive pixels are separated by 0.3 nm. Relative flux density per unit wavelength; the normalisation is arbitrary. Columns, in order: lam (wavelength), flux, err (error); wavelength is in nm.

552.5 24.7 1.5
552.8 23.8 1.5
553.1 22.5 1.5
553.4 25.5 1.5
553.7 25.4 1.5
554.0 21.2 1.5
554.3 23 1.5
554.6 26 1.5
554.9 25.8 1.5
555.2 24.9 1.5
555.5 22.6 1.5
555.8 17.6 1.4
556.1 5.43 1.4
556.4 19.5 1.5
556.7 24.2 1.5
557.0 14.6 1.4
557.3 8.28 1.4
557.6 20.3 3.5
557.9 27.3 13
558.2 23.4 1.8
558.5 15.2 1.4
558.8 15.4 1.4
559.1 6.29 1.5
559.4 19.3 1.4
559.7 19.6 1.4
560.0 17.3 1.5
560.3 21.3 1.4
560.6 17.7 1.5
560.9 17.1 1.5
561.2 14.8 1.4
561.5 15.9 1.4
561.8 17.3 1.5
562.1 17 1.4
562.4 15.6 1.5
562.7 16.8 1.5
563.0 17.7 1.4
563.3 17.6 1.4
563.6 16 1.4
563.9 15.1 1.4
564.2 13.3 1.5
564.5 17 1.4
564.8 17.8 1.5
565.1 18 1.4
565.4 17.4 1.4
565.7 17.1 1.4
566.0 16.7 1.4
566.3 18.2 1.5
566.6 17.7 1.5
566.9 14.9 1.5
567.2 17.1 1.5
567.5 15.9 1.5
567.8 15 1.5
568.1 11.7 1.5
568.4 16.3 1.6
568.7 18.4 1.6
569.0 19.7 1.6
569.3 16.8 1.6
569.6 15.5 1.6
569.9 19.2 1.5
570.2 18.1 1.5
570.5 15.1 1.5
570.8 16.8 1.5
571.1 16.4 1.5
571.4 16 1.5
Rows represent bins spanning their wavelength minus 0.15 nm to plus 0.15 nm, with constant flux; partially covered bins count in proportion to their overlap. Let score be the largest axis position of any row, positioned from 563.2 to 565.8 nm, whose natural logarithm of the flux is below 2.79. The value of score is 564.2 nm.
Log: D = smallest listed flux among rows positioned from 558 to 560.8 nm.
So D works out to 6.29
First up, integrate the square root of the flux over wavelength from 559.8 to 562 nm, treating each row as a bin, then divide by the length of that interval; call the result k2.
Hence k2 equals 4.16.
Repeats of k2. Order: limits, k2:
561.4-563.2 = 4.09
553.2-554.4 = 4.87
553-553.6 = 4.92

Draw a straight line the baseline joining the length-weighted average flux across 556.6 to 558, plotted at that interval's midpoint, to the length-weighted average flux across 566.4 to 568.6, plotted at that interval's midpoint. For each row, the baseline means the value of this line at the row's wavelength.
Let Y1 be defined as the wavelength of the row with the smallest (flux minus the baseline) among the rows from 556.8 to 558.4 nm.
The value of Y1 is 557.3 nm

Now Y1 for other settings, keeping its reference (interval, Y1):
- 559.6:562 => 561.2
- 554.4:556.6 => 556.1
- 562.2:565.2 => 564.2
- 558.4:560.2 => 559.1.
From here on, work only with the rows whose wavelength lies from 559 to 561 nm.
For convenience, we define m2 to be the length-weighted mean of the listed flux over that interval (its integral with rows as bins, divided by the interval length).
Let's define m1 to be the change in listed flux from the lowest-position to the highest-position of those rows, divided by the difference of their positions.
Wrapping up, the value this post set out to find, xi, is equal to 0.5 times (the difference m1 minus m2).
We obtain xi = -5.6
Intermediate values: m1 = 6.0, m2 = 17.2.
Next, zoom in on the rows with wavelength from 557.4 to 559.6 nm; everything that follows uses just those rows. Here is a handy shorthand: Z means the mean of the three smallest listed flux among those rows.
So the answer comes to 12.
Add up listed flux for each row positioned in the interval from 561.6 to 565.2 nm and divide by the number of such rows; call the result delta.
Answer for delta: 16.6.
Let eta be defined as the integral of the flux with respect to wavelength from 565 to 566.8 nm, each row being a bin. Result 31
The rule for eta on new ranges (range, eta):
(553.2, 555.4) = 54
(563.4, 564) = 9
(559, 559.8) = 12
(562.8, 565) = 36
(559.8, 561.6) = 31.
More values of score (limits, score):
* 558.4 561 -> 559.1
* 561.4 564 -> 563.9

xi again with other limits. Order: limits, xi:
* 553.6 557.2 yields -11.9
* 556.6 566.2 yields -9.0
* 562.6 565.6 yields -8.2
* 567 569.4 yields -8.2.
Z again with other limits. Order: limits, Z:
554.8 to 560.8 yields 7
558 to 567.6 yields 11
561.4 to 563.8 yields 16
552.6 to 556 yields 20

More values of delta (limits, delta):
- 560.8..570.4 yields 16.6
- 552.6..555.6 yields 24.1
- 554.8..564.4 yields 17.5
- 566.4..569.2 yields 16.3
